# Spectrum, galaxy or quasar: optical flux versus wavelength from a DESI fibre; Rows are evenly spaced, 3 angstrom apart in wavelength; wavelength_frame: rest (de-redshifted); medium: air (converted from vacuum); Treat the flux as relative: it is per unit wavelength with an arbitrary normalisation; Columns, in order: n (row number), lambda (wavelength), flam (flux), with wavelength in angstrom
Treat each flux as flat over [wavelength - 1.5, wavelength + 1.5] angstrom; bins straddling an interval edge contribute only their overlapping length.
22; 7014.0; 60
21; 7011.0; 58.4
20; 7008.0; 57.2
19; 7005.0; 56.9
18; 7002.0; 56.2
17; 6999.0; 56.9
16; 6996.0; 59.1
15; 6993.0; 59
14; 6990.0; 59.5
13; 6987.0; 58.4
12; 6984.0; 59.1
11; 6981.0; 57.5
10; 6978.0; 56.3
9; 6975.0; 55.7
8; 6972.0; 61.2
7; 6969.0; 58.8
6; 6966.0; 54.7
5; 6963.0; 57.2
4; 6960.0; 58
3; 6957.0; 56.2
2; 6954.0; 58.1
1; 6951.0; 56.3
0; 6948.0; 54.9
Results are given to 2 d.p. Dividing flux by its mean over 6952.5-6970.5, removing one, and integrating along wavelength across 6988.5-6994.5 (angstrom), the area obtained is 0.22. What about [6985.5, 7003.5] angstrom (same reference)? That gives 0.32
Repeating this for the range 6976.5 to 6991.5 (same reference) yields 0.26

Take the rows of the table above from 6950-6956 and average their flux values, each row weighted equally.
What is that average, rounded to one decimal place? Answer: 57.2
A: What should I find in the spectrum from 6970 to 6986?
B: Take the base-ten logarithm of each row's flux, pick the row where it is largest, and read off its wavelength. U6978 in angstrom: 6972.0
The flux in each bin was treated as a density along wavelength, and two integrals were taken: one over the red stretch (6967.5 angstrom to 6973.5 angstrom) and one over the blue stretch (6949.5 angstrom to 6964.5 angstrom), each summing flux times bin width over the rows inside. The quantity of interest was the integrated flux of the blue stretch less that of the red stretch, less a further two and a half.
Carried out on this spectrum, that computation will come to 495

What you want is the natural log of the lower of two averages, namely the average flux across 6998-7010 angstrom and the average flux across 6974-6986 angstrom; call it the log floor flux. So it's 4.04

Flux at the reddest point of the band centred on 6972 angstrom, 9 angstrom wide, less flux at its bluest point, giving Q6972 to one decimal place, -3.1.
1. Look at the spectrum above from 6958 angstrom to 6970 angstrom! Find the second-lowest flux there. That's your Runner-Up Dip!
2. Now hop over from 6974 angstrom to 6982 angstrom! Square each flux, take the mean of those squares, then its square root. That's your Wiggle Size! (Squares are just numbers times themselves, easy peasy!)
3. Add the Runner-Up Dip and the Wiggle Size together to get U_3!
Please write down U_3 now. 113.7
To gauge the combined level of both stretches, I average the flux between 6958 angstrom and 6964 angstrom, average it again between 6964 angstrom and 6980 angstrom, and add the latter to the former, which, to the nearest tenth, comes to 114.9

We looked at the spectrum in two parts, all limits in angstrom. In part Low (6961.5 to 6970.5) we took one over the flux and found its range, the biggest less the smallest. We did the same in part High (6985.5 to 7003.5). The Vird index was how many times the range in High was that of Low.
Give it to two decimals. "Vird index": 0.77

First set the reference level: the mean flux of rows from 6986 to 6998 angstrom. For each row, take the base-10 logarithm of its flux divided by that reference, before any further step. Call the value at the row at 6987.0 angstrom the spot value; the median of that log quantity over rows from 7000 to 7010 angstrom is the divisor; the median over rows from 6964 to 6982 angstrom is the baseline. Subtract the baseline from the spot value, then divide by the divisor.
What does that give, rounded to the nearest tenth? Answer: -0.7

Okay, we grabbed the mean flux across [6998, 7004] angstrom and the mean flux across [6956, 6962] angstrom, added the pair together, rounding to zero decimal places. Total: 114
